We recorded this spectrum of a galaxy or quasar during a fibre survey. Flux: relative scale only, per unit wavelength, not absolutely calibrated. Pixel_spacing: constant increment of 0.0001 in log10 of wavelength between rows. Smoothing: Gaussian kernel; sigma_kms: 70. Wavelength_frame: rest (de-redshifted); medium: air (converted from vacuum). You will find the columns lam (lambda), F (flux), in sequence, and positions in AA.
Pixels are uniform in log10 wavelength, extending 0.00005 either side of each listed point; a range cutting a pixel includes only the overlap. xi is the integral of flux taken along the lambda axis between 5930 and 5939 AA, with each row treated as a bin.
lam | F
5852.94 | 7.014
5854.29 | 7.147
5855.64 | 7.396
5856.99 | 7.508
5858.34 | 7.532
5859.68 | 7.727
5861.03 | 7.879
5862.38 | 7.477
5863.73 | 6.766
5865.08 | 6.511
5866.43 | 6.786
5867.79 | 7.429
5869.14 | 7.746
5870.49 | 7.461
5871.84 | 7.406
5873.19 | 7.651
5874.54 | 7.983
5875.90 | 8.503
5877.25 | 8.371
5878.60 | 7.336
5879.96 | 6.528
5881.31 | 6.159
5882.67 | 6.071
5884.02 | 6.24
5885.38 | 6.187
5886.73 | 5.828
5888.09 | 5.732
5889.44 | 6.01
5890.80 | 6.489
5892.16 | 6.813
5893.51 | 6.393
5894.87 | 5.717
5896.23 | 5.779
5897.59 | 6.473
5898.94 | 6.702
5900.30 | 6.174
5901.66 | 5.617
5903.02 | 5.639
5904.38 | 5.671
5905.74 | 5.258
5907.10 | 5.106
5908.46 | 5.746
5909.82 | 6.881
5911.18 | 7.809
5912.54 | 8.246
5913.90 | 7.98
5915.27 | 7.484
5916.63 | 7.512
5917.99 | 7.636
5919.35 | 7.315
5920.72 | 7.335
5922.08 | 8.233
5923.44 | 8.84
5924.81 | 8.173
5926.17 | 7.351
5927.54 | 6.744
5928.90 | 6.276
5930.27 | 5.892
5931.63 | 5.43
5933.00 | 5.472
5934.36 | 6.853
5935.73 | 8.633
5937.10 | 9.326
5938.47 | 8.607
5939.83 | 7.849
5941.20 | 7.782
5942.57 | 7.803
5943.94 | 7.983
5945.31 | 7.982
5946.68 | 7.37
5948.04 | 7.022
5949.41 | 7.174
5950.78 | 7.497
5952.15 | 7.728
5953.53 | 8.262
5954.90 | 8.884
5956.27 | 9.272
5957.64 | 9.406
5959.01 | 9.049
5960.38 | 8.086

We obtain 65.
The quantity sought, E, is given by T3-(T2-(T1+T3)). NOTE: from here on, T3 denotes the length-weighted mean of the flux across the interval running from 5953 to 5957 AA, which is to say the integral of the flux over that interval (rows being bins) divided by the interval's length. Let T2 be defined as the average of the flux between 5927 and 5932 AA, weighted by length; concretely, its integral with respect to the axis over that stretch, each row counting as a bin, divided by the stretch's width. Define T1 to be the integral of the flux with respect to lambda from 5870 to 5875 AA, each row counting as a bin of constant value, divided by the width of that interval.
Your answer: 19.2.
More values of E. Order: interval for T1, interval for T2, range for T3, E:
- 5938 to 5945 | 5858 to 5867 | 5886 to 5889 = 12.4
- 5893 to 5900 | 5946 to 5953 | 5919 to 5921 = 13.4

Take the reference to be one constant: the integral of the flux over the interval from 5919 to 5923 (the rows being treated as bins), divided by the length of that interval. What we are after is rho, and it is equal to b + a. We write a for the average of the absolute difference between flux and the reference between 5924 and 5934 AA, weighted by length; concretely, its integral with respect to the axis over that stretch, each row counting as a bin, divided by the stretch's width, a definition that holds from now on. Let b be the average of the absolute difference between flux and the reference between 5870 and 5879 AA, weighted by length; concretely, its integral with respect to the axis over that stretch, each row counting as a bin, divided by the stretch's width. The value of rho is 1.8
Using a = 1.36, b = 0.4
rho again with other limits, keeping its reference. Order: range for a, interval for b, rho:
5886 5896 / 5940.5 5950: 1.9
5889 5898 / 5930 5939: 3.0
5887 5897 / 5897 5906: 3.4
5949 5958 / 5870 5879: 1.2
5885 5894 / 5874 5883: 2.4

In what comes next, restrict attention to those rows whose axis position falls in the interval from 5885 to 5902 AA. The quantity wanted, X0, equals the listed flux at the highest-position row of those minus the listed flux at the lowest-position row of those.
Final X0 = -0.6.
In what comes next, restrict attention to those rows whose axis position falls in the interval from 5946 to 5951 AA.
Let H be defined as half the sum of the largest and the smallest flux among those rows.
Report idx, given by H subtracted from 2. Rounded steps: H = 7.3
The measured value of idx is -5.3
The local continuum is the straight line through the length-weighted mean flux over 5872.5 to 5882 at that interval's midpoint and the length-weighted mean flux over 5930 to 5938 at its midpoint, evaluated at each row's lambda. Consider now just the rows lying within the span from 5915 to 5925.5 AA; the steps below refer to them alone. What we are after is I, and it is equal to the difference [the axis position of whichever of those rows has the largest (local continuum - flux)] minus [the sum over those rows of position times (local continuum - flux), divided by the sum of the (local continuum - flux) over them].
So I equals -2.5 AA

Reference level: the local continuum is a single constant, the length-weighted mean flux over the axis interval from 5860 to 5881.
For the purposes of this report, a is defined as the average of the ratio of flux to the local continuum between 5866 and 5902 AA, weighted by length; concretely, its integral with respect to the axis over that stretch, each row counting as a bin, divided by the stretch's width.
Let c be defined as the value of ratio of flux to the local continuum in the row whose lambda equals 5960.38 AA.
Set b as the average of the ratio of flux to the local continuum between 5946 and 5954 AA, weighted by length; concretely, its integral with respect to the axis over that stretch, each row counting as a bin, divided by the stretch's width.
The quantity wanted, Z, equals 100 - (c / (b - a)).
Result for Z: 89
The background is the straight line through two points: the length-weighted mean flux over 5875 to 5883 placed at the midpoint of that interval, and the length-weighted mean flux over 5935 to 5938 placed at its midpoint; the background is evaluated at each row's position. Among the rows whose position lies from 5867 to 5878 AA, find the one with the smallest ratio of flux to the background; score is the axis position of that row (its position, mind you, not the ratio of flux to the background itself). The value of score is 5871.84 AA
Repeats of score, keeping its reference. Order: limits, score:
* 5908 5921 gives 5908.46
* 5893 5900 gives 5894.87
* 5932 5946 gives 5933.00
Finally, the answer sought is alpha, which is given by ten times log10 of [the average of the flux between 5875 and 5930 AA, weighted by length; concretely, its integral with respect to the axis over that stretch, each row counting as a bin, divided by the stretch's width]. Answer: 8.30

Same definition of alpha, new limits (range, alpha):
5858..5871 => 8.65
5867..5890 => 8.44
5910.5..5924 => 8.94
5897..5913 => 7.96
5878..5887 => 8.03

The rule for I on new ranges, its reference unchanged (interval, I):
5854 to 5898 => 3.2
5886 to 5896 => -2.4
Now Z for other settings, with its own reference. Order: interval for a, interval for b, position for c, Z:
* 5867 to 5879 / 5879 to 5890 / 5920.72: 104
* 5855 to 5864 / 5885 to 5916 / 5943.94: 107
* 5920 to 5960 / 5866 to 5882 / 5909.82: 124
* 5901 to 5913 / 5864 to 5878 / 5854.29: 95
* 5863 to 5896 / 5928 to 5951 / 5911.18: 85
